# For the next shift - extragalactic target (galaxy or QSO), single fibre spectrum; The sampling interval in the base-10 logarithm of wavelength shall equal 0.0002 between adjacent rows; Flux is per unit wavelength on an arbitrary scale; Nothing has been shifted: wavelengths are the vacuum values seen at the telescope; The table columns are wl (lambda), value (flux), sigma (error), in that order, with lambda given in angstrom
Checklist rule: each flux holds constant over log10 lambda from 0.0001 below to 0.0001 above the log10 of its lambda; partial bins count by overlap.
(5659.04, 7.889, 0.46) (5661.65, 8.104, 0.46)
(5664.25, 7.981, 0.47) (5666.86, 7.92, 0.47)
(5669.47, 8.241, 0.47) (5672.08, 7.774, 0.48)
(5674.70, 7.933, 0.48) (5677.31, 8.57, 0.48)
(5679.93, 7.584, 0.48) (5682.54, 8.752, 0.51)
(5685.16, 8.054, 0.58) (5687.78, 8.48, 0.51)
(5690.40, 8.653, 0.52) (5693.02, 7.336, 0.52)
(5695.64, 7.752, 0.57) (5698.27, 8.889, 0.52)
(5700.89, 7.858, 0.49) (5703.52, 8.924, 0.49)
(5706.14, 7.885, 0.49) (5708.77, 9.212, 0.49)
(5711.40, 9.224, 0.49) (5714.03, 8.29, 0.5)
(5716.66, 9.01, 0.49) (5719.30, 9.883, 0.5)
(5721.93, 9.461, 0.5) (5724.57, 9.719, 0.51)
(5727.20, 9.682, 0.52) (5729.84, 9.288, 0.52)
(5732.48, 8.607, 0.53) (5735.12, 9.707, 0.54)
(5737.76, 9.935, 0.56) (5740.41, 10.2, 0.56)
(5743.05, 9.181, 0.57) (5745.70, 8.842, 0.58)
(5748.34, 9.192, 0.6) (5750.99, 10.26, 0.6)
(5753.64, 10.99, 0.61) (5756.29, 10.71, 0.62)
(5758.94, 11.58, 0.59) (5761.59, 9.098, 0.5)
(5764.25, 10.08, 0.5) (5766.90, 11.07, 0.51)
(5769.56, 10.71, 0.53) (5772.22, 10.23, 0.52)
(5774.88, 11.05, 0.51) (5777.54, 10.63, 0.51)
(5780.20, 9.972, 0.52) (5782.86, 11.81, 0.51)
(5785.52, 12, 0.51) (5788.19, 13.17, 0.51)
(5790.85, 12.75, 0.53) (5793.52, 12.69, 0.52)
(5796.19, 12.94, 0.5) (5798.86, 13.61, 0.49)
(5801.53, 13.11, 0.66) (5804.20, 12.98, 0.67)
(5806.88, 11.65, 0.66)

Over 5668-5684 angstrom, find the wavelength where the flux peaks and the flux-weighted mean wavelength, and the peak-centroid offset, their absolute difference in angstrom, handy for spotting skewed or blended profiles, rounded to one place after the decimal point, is 6.5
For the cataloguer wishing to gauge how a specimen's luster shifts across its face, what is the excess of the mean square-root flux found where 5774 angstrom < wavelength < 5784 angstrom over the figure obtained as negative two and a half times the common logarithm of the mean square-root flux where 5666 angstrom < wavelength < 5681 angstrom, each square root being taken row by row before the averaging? 4.42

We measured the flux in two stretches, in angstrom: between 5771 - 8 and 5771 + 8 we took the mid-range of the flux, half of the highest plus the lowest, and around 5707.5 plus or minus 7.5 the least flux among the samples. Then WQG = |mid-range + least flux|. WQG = 18.4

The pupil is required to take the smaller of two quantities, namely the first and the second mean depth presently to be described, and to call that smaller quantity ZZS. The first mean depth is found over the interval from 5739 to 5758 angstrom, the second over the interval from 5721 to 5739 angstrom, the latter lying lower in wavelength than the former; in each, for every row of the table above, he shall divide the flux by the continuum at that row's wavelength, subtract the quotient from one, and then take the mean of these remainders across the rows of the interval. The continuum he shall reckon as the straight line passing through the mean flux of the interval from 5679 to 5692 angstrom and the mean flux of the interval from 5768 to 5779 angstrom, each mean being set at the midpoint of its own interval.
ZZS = 0.00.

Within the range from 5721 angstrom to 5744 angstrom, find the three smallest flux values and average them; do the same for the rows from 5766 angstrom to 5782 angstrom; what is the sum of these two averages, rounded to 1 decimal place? 19.3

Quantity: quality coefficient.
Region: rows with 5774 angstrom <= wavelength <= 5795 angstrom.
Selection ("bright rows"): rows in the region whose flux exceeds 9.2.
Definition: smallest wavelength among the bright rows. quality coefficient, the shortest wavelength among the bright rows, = 5774.88 angstrom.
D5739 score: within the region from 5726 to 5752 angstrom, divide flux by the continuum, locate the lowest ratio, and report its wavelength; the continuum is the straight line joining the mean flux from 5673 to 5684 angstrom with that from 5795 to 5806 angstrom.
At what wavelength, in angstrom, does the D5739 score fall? 5745.70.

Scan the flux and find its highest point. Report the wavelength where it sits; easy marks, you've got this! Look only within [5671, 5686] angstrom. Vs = 5682.54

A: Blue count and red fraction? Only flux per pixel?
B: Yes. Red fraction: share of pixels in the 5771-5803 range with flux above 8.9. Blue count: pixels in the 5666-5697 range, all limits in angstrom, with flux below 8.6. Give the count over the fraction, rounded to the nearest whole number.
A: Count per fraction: 10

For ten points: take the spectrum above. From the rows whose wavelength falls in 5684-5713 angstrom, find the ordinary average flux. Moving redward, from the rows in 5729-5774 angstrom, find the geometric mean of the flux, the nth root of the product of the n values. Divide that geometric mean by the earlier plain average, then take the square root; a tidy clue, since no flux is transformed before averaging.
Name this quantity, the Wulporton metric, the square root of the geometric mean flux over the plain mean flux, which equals 1.089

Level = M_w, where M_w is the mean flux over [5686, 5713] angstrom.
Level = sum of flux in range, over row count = 8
